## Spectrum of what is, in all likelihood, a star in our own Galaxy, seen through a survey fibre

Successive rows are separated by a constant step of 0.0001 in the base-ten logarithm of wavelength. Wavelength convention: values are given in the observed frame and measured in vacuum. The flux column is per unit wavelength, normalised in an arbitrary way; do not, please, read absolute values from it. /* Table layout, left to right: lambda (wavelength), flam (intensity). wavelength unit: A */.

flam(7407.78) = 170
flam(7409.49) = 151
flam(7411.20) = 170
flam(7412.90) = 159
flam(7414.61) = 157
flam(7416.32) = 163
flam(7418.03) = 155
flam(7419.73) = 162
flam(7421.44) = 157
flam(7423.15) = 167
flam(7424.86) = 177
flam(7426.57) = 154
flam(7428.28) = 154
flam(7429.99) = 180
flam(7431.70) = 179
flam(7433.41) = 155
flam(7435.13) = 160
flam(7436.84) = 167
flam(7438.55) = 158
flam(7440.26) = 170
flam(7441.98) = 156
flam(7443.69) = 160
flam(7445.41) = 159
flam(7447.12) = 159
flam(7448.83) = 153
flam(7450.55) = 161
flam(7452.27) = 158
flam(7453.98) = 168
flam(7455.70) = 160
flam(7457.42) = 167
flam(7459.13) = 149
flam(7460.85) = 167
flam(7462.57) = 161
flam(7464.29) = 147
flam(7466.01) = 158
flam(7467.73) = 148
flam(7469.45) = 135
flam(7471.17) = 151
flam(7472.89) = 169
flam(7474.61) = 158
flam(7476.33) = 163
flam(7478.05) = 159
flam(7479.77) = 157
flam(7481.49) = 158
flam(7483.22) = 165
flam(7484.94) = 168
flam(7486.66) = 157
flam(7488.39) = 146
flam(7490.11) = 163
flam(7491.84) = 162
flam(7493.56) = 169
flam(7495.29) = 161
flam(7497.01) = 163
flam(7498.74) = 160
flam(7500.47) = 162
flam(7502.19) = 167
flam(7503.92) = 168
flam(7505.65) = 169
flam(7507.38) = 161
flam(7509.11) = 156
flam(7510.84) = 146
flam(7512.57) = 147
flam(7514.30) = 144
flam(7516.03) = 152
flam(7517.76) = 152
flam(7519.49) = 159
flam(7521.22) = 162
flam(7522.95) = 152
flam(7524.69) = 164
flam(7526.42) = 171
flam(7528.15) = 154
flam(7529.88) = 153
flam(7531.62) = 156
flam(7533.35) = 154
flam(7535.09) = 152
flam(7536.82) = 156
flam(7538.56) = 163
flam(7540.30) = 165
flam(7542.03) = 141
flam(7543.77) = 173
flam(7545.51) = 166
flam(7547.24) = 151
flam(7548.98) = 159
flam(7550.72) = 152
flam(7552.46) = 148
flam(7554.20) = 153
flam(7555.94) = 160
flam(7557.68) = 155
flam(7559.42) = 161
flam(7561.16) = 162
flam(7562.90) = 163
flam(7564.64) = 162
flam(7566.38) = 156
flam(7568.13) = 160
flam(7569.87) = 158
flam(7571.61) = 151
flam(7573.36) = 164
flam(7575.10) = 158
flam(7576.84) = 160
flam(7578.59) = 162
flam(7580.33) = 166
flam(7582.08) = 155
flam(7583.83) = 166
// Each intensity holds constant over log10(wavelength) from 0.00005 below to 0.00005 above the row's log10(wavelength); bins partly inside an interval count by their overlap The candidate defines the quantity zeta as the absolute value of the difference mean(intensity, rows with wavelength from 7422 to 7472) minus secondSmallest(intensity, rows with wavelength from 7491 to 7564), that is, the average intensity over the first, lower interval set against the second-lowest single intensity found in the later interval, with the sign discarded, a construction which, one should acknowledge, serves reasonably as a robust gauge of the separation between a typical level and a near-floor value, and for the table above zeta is 16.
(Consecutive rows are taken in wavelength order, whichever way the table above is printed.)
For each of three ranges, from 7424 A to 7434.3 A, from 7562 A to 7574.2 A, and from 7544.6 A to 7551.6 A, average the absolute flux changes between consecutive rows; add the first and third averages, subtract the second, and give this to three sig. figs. 19.3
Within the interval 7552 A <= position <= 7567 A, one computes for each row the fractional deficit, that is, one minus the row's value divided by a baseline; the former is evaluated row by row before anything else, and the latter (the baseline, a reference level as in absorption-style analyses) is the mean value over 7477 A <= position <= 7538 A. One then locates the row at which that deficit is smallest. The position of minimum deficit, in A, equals 7562.90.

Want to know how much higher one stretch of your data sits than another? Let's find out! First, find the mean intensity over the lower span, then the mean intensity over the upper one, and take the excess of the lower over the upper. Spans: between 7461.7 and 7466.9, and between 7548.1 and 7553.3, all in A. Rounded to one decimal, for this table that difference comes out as 2.3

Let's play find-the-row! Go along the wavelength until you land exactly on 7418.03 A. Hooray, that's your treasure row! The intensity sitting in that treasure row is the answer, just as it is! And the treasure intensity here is 155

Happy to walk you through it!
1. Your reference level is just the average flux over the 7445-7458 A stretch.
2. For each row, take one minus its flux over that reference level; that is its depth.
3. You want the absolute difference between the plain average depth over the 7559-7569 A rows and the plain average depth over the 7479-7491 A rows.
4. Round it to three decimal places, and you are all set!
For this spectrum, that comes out 0.009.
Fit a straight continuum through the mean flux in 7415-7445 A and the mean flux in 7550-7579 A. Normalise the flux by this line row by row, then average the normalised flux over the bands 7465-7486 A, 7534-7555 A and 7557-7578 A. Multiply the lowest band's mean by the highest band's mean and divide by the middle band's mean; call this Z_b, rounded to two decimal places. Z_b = 1.00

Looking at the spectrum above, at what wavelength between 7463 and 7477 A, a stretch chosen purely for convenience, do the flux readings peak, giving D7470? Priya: 7472.89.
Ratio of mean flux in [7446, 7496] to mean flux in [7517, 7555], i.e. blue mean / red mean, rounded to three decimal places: 1.009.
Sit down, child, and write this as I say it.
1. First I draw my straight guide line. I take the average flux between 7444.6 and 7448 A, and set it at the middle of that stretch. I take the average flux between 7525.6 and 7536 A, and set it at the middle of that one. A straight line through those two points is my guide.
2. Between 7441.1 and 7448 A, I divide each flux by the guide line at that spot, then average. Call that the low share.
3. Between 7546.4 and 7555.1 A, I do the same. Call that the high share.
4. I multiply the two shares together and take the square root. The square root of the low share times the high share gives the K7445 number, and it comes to 0.99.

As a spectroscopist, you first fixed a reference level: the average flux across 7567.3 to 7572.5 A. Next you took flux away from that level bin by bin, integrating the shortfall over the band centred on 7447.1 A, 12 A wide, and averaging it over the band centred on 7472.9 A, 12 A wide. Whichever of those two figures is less -20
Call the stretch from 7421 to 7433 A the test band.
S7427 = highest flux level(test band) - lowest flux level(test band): 26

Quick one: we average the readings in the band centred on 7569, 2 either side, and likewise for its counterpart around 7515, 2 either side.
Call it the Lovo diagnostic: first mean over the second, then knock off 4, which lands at -2.93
